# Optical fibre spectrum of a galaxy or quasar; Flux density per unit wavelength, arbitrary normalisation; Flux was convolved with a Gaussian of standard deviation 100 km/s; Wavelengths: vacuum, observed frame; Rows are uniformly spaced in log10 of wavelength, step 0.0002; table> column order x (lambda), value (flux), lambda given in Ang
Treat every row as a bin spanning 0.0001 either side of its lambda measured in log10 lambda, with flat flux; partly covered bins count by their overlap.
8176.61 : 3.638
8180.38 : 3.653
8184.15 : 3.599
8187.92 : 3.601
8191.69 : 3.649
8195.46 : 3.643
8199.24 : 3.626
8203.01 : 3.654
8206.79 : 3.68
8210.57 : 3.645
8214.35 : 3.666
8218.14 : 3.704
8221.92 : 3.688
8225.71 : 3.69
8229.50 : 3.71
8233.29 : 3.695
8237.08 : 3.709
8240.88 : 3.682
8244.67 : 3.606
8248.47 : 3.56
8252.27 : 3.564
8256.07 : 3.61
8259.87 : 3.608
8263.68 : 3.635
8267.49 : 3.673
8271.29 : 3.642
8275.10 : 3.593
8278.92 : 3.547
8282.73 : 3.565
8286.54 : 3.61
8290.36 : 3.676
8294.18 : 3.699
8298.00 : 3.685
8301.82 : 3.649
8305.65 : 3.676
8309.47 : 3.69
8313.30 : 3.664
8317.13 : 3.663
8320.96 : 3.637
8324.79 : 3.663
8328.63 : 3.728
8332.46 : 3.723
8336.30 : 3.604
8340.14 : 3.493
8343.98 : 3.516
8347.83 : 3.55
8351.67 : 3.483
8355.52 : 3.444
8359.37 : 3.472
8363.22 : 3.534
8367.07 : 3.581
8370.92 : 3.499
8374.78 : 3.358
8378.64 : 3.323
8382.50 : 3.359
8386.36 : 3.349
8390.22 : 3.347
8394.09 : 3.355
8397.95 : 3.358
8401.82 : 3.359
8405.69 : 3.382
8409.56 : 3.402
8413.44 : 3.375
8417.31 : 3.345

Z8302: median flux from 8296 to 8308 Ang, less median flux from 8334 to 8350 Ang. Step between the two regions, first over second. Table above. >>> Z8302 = 0.14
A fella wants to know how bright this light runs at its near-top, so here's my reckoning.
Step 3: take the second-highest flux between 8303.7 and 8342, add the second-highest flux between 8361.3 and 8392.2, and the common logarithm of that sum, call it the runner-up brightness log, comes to 0.861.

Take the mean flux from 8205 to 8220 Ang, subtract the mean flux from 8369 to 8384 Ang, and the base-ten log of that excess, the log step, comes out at -0.54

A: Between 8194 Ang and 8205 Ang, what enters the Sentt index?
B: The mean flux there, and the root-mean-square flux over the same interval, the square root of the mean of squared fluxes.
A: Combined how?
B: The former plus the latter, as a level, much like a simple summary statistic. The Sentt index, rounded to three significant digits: 7.28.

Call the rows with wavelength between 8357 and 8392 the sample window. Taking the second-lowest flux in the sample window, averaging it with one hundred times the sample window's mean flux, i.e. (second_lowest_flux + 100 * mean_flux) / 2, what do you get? 173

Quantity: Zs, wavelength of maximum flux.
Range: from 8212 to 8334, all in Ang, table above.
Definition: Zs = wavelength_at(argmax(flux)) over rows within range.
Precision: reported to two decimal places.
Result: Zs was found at 8328.63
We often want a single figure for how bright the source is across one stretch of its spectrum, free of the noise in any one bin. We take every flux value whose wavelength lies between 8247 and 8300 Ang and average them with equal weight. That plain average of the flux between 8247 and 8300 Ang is 3.62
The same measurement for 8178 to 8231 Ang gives 3.66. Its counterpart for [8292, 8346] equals 3.65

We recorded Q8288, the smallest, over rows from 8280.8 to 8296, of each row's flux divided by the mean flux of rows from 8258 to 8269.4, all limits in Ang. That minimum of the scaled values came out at 0.98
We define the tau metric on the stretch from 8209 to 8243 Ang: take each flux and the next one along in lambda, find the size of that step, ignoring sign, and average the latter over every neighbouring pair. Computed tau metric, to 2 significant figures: 0.019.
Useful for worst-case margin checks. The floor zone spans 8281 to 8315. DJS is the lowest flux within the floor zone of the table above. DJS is 3.565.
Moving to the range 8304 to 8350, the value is 3.493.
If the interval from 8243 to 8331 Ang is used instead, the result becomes 3.547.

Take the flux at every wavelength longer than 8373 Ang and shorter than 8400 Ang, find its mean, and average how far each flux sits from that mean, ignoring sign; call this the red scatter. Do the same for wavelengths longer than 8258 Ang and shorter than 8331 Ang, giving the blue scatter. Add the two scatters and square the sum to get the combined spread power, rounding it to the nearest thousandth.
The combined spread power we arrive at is 0.002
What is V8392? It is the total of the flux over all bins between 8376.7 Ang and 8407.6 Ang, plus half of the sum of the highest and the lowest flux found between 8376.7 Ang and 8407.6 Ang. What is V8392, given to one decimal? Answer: 30.2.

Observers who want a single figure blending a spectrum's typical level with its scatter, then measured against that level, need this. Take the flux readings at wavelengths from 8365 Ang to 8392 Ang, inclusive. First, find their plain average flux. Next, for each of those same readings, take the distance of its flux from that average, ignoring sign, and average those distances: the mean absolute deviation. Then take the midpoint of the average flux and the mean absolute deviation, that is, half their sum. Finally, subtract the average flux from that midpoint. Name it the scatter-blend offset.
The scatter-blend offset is -1.66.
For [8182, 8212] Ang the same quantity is -1.81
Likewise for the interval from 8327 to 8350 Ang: -1.76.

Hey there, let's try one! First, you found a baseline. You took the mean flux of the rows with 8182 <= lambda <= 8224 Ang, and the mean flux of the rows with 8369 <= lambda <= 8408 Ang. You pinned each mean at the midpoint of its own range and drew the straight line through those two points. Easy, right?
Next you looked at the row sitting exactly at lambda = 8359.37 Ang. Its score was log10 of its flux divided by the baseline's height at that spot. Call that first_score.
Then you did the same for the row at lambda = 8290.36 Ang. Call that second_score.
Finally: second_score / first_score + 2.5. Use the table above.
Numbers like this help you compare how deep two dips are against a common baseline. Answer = 5.1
